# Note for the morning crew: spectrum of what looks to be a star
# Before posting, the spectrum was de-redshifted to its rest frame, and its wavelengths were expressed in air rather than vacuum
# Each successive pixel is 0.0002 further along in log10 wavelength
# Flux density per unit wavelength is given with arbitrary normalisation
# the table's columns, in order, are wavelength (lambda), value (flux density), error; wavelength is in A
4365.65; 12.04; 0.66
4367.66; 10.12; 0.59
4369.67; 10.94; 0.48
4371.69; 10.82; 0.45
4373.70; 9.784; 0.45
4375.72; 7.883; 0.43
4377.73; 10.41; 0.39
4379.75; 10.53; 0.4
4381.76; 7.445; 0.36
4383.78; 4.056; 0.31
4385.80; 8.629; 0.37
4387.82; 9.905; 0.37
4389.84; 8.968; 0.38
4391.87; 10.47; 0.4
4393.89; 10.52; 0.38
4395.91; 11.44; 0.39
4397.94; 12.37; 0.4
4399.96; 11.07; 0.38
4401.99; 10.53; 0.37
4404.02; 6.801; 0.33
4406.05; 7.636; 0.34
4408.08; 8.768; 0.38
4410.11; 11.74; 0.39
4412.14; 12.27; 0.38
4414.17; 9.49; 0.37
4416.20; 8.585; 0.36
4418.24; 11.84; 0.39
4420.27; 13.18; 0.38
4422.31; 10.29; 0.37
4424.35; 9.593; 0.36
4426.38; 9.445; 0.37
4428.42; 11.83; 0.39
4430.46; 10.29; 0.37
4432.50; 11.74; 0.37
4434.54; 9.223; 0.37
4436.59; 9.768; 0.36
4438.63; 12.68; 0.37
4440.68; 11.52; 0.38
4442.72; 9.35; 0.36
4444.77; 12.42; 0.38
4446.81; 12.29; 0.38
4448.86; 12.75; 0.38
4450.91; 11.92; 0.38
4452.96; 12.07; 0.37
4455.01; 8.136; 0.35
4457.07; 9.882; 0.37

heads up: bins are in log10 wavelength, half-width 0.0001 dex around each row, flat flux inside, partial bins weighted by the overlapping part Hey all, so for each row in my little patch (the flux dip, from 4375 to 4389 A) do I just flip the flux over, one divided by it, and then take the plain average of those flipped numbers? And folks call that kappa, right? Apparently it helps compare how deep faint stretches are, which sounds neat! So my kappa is 0.131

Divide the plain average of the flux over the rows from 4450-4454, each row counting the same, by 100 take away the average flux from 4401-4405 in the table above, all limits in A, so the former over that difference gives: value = 0.131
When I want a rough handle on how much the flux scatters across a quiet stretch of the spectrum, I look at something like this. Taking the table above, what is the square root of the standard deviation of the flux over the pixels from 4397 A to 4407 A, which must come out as 1.5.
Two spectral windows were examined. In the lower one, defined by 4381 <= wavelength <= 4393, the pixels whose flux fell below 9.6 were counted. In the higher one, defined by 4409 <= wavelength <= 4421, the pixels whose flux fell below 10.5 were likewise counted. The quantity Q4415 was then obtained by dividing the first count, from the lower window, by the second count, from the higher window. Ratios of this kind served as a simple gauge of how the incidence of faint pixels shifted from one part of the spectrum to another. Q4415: 2.0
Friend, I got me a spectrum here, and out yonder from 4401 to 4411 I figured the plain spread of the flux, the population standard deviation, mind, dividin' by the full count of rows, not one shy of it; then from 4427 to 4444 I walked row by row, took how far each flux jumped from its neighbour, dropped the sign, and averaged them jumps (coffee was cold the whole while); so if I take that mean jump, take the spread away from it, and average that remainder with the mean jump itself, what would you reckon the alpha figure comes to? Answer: 0.85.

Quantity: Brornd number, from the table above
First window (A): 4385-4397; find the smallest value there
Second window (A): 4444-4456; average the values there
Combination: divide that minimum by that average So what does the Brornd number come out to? 0.74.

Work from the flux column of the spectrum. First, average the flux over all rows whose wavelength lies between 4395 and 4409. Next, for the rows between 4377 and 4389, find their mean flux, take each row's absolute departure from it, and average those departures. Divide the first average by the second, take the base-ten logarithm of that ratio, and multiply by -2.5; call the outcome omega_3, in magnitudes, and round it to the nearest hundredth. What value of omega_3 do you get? -1.82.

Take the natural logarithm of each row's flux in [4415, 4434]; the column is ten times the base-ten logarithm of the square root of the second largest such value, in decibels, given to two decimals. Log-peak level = 1.96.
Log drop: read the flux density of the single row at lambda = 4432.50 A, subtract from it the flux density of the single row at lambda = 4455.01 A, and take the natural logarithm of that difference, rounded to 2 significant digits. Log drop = 1.3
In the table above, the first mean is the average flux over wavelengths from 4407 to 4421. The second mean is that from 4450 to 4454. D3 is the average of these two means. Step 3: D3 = 11.4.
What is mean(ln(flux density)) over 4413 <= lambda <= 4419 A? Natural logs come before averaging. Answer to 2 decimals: 2.29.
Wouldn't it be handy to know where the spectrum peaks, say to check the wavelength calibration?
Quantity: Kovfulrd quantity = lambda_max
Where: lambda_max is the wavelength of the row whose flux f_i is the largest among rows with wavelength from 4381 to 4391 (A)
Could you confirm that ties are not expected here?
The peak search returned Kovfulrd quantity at 4387.82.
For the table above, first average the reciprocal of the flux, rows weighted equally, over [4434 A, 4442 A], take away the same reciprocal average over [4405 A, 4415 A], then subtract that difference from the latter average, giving 0.113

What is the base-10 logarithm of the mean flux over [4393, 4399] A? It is 1.06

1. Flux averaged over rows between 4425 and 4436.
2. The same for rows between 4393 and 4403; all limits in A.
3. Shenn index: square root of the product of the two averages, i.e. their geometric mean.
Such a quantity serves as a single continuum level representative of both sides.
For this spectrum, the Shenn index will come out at 10.8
